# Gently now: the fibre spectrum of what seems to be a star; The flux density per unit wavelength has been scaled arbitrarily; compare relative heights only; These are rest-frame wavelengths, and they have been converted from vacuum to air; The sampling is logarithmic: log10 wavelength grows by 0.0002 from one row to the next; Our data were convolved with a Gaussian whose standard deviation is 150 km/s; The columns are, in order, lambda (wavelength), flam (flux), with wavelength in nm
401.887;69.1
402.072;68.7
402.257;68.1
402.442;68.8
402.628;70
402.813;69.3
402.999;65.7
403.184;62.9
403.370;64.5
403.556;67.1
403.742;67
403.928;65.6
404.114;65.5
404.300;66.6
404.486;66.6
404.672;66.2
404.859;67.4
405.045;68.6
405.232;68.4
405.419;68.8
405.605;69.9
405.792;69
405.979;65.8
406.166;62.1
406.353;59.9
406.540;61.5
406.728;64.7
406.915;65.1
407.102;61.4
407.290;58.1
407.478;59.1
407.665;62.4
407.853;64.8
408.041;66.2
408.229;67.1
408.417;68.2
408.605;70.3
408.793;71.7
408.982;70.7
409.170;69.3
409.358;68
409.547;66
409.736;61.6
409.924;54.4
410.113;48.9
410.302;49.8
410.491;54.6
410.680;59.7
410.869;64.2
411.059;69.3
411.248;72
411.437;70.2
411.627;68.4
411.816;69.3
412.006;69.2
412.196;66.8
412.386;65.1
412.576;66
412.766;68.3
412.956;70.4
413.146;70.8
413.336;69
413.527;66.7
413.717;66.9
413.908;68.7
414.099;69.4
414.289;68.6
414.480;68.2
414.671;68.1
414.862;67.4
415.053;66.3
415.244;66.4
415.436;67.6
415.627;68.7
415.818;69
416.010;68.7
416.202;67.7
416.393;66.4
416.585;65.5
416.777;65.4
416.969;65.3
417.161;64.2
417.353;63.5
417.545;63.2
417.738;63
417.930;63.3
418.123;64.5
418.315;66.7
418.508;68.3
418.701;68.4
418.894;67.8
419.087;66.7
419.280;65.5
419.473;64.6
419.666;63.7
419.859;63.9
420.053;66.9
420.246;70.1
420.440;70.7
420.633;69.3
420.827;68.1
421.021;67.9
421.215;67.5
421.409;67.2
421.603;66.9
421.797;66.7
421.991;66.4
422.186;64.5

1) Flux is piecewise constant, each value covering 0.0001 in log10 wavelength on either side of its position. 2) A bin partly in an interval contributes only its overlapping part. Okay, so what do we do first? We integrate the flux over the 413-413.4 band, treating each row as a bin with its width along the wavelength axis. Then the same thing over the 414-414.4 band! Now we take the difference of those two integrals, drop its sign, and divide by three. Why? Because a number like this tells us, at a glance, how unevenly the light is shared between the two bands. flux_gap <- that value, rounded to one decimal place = 0.1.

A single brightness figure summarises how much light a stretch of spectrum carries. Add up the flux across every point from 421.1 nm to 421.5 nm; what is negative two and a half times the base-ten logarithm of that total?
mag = -5.3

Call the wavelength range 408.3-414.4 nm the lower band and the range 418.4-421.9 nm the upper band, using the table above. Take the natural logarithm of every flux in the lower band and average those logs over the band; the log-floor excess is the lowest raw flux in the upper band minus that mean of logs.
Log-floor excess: 60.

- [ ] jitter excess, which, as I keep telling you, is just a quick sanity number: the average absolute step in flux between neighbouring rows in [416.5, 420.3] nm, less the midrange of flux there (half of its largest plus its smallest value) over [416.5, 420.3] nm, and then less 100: -166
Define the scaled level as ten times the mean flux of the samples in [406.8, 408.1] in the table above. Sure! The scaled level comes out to 624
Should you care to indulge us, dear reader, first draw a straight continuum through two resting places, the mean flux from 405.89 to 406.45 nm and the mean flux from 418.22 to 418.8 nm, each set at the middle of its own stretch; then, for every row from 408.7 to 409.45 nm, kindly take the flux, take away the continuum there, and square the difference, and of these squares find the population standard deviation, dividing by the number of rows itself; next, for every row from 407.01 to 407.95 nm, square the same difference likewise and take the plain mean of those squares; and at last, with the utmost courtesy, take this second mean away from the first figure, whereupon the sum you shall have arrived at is 9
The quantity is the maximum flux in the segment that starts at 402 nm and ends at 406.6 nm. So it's 70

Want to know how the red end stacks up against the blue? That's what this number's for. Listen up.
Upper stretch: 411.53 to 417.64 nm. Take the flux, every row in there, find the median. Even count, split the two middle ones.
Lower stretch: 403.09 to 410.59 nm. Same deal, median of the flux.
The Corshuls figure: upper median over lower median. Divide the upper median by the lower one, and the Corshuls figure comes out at 1.03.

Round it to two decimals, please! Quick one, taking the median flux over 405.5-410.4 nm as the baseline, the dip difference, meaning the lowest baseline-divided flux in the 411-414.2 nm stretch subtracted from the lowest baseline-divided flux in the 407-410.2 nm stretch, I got -0.25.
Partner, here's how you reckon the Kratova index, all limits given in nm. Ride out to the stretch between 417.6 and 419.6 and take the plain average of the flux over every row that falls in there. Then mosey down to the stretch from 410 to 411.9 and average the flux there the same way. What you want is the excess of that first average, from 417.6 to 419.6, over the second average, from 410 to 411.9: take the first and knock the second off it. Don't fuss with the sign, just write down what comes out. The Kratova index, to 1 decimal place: 3.2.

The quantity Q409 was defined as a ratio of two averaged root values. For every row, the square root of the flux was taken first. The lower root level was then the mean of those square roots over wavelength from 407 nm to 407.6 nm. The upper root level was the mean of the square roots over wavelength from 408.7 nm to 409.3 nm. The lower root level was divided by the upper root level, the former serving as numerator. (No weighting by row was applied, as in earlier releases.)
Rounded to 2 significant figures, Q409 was 0.92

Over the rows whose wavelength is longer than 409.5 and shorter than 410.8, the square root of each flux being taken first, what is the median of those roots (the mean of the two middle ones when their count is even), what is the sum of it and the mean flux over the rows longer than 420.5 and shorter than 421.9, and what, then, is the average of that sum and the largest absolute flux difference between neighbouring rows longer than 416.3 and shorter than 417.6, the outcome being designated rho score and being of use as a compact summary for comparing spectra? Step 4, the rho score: 38.1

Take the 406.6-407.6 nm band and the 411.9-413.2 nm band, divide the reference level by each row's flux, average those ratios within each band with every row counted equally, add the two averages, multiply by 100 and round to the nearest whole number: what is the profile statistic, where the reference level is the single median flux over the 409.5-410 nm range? 191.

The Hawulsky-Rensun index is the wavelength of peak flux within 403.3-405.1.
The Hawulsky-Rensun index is 405.045 nm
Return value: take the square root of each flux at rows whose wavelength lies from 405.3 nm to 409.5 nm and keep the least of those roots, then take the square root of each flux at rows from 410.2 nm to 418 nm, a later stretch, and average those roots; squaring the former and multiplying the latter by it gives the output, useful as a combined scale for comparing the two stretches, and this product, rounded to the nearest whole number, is 473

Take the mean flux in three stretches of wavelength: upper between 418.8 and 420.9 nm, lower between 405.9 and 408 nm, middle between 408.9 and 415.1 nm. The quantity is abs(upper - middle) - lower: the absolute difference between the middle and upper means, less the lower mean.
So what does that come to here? -61.1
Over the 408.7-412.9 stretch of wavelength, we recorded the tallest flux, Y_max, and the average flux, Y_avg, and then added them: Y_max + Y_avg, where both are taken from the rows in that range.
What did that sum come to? 137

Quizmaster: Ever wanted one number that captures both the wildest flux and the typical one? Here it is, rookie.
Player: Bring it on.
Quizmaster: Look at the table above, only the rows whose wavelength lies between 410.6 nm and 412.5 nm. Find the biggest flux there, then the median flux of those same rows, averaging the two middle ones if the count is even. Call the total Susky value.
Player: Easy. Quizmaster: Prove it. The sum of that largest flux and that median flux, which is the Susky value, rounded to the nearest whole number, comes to 141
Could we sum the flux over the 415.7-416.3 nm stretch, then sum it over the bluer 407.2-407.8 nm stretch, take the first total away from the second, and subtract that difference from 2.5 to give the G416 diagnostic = 28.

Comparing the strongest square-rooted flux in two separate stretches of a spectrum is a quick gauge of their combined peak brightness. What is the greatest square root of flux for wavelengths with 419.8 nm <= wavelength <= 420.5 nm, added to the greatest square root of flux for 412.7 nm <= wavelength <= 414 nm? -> 16.8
